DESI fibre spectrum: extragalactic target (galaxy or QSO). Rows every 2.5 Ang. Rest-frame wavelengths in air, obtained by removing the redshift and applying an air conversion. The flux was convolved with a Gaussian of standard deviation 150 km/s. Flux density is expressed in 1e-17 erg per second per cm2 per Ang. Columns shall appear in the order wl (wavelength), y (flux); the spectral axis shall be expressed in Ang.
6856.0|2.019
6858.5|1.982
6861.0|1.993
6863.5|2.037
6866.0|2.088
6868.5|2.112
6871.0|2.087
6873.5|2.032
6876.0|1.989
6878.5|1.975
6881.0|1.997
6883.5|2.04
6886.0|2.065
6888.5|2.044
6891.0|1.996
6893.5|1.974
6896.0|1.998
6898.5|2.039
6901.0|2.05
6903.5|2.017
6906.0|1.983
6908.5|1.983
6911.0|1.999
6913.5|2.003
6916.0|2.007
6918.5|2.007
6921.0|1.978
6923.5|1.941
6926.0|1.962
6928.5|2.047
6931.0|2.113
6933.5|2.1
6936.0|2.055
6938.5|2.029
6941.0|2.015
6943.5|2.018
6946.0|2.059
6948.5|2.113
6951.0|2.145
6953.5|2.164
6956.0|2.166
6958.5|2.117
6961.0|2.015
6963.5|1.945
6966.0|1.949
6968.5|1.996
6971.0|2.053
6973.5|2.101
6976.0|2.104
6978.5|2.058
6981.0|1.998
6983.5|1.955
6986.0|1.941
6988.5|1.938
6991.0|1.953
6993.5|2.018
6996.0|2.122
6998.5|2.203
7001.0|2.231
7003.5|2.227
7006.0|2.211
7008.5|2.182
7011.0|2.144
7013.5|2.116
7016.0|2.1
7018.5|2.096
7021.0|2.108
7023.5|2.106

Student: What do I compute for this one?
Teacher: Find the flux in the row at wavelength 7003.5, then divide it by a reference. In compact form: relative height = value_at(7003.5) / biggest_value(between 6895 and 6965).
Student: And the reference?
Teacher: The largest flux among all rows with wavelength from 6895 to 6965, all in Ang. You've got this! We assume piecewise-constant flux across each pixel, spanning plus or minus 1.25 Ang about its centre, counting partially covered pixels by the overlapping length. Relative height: 1.03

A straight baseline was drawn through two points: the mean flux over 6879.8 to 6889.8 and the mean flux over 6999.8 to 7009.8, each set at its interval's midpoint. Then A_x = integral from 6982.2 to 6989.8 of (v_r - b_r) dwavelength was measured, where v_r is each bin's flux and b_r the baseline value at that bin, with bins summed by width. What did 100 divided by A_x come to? -55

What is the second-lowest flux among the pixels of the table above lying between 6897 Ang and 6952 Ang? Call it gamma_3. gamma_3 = 1.962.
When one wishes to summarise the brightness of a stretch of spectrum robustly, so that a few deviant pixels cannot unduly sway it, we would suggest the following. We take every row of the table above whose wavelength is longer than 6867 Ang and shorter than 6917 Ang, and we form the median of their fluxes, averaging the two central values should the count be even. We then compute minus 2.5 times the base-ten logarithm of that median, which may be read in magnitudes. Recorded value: -0.76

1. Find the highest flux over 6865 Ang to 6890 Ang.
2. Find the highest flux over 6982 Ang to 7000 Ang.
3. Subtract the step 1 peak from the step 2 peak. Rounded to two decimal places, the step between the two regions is 0.09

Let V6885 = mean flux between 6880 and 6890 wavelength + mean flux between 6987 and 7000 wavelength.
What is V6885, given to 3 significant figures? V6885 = 4.08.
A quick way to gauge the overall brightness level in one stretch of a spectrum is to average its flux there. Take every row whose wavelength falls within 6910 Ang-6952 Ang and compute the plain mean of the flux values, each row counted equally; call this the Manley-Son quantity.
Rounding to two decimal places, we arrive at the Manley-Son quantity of 2.03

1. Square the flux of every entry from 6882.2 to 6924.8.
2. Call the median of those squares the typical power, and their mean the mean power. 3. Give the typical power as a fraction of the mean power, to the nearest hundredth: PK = 1.00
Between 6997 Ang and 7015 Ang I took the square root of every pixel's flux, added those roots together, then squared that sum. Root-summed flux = 107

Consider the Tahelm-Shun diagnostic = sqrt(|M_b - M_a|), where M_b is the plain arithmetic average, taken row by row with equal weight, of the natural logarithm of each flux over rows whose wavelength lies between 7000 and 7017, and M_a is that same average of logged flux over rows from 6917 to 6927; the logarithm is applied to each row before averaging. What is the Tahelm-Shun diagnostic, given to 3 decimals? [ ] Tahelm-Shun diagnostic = 0.311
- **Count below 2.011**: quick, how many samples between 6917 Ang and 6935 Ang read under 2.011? 4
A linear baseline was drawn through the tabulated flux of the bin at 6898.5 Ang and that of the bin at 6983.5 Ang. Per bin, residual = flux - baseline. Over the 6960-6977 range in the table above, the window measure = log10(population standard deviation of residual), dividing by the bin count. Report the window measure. -1.19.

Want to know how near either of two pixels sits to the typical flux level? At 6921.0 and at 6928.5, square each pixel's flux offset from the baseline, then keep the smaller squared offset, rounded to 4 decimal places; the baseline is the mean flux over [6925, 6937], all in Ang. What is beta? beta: 0.0001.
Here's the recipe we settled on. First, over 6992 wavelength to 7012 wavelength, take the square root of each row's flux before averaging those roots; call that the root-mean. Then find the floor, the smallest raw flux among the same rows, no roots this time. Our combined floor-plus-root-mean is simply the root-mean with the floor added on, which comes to 3.49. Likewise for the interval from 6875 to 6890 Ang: 3.40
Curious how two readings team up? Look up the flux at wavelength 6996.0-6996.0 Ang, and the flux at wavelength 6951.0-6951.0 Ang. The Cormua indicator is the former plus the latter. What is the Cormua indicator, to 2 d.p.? 4.27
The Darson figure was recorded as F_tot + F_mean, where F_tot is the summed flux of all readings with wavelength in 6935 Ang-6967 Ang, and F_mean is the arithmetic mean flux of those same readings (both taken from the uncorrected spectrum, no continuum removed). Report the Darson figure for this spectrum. 28.9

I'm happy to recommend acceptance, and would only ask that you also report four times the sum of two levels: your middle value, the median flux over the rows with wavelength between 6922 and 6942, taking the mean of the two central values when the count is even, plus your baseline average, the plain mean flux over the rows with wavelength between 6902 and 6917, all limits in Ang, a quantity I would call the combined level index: 16.15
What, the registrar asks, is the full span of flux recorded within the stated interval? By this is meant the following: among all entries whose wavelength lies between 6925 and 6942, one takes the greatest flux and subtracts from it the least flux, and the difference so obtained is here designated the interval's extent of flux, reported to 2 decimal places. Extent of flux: 0.15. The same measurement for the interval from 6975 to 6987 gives 0.16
